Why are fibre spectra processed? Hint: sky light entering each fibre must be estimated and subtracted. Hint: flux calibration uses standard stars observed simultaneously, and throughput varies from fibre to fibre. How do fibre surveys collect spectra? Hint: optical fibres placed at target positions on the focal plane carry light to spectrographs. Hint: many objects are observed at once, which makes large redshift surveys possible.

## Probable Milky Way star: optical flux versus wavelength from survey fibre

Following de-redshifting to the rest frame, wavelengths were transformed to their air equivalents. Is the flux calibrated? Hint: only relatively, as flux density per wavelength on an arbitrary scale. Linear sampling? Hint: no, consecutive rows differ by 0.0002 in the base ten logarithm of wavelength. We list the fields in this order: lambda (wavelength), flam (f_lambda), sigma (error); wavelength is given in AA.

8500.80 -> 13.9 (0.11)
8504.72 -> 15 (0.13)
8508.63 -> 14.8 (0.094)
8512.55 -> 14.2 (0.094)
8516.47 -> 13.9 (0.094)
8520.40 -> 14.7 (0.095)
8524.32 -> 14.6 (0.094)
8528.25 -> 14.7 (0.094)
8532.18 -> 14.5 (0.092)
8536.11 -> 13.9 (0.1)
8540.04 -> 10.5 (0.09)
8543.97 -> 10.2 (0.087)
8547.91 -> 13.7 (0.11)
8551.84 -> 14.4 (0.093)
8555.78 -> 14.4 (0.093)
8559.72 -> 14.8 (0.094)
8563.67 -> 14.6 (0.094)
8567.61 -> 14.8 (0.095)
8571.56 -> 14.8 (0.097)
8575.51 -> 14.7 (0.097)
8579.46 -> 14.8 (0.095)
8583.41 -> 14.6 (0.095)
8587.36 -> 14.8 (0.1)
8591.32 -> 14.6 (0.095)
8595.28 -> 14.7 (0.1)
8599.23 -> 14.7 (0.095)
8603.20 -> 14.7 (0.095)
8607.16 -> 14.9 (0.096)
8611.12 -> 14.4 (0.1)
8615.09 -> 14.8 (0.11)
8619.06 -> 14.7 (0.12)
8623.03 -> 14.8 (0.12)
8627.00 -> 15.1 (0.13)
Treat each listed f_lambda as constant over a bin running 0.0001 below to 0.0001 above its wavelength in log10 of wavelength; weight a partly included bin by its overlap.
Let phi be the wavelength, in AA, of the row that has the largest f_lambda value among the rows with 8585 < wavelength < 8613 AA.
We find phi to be 8607.16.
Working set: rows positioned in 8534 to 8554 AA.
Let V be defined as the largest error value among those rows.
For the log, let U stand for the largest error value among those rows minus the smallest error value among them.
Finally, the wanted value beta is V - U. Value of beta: 0.087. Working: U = 0.023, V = 0.110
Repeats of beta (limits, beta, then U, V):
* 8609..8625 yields 0.100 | 0.020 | 0.120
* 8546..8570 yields 0.093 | 0.017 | 0.110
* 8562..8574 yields 0.094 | 0.003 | 0.097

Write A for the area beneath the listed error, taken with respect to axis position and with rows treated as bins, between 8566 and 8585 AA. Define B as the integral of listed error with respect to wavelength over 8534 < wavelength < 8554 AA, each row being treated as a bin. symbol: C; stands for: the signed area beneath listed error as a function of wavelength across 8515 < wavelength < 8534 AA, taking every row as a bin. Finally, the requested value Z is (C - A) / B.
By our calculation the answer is -0.02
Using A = 1.82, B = 1.92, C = 1.78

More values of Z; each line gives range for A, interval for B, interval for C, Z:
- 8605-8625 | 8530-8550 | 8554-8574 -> -0.15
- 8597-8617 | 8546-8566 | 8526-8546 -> -0.07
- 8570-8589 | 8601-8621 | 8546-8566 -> 0.05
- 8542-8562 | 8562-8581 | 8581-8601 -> 0.02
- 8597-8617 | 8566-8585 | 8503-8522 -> -0.03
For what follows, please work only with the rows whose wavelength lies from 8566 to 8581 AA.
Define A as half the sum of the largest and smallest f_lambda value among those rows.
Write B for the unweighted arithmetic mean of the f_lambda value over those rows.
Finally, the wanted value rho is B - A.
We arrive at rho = 0.025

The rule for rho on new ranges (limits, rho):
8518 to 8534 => 0.025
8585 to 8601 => 0.000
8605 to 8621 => 0.050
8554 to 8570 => 0.050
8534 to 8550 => 0.025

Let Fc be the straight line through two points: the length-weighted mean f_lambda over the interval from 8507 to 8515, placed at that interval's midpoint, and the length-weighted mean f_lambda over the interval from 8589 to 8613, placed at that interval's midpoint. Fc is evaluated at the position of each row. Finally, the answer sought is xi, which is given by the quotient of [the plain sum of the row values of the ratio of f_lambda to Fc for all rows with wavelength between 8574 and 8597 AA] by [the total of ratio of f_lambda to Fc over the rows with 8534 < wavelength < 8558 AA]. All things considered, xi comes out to 1.14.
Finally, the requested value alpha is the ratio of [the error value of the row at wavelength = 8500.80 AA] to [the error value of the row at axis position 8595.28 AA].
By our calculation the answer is 1.10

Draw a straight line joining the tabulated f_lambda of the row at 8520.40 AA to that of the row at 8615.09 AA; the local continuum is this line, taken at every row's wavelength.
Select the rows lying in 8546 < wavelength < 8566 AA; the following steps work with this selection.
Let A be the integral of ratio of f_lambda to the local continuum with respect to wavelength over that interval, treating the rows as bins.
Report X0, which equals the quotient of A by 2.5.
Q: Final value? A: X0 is 7.8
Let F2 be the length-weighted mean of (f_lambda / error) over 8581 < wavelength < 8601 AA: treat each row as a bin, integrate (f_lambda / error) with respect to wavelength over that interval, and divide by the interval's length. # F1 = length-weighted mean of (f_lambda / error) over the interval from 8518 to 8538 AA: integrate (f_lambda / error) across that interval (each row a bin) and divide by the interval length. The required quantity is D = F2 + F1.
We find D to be 304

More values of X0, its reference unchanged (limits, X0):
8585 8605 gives 8.0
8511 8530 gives 7.5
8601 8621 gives 7.9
